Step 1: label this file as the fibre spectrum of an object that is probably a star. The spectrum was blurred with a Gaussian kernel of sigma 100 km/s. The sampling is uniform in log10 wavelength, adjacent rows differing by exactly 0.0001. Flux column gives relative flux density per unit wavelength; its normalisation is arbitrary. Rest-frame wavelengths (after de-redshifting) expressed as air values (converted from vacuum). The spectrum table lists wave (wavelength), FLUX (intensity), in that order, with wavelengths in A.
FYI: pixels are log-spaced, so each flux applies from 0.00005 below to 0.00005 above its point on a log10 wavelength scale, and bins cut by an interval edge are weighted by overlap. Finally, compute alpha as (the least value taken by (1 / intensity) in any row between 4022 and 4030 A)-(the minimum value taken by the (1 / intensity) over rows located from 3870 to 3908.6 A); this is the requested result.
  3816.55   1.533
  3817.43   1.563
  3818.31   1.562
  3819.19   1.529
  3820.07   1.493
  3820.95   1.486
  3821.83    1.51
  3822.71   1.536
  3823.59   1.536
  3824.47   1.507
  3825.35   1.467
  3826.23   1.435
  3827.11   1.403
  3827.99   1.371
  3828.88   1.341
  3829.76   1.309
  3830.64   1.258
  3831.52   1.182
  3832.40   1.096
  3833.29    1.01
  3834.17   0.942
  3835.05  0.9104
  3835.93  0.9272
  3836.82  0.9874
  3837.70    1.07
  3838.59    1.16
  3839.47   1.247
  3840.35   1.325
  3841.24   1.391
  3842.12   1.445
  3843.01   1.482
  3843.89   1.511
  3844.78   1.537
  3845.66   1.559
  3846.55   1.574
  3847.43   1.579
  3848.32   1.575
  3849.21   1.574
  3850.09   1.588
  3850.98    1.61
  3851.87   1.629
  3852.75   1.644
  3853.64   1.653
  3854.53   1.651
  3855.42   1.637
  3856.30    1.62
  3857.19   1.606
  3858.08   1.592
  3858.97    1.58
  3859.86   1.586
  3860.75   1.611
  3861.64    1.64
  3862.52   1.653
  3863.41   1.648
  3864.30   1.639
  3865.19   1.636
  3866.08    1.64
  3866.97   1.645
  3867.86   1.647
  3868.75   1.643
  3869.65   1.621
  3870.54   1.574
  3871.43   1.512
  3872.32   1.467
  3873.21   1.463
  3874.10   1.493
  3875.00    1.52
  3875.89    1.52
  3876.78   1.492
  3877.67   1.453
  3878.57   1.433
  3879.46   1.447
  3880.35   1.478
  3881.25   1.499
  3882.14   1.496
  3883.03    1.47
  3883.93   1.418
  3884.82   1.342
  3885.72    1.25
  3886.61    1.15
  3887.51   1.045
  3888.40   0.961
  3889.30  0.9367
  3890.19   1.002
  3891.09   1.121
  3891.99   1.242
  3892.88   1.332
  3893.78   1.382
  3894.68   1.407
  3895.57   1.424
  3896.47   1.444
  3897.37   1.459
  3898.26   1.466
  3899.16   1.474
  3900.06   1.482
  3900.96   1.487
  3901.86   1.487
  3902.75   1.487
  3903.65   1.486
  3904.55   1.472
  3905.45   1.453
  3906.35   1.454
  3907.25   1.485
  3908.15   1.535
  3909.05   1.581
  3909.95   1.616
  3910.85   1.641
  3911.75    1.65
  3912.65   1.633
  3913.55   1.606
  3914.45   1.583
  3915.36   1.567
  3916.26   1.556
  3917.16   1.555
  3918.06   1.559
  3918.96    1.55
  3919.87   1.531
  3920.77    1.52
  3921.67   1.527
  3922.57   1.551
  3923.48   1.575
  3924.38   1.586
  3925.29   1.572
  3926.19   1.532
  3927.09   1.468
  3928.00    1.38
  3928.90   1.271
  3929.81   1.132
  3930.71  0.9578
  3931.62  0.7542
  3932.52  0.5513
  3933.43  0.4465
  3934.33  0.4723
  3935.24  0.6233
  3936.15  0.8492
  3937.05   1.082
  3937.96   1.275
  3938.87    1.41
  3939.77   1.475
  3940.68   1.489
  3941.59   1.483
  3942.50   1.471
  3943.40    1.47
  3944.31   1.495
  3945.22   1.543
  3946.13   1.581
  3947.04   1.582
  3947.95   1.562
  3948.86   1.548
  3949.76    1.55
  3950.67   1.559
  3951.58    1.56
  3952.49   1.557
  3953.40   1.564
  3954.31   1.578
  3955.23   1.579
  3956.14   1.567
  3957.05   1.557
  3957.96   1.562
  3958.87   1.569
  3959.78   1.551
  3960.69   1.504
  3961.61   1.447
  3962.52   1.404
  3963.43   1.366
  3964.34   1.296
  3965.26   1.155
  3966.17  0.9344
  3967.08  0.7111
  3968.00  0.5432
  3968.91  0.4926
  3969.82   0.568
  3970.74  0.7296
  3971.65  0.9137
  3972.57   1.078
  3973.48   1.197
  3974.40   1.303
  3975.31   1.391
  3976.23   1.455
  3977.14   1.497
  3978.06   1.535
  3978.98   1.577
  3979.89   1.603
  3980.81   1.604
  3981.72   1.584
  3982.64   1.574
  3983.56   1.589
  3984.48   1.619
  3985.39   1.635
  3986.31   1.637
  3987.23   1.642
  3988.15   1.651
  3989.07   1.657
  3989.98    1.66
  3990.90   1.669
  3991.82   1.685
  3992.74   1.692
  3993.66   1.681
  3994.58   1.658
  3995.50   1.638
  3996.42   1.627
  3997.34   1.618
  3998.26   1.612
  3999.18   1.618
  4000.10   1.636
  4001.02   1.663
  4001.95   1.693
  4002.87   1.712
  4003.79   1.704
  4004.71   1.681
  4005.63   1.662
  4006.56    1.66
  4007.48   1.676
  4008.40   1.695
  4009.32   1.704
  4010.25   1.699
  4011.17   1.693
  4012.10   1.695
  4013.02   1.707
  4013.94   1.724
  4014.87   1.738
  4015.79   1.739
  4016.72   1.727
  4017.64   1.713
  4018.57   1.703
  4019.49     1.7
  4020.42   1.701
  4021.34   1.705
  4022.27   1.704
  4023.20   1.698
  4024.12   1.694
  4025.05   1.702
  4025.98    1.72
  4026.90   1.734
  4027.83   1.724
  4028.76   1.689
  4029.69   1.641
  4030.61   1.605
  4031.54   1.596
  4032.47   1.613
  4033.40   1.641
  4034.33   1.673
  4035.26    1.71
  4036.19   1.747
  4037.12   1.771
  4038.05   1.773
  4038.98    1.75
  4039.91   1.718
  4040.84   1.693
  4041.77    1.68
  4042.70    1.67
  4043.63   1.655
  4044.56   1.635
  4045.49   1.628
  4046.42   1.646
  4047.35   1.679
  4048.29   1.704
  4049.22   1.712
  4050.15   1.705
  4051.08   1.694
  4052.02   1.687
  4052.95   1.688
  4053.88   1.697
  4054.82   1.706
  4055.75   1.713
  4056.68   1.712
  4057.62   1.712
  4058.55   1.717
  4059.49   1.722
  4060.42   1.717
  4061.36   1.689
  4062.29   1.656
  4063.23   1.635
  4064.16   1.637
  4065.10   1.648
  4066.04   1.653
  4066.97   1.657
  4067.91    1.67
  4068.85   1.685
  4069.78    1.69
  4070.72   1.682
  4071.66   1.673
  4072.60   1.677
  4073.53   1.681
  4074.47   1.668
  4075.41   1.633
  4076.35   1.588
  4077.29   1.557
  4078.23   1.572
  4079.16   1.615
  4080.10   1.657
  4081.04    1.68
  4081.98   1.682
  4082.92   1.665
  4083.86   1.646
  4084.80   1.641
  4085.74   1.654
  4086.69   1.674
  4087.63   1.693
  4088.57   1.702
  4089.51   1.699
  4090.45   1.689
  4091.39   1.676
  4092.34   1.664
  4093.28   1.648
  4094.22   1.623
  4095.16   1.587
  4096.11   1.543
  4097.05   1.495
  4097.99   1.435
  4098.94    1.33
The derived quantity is -0.059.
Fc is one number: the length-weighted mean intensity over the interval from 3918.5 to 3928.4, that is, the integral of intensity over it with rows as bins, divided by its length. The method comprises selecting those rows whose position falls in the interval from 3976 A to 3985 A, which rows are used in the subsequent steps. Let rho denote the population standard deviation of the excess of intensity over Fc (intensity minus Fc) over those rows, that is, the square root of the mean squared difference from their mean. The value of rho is 0.050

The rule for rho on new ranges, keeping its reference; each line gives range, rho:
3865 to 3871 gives 0.024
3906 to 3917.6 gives 0.056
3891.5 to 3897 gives 0.068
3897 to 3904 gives 0.010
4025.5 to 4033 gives 0.054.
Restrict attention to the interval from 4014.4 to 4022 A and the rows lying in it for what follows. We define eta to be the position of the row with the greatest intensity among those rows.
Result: 4015.79 A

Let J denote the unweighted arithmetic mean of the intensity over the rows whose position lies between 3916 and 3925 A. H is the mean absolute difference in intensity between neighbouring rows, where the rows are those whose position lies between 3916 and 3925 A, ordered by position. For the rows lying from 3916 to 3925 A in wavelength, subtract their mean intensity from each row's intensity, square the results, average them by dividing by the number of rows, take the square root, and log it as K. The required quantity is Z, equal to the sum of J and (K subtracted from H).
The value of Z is 1.54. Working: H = 0.012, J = 1.55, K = 0.02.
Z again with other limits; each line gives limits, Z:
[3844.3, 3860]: 1.58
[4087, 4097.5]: 1.59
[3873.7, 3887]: 1.37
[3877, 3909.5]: 1.25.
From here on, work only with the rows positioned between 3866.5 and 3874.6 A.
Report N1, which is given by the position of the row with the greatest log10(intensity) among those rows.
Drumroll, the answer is 3867.86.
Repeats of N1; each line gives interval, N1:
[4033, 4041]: 4038.05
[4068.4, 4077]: 4069.78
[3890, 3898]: 3897.37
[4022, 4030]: 4026.90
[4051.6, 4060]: 4059.49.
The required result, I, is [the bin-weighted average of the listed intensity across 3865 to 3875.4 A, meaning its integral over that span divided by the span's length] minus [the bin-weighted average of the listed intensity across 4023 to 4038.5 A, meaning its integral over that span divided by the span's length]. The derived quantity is -0.12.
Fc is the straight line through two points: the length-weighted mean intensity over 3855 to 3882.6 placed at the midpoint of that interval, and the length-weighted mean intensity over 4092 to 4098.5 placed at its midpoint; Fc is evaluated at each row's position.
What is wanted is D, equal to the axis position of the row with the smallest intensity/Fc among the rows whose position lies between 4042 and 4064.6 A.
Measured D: 4045.49 A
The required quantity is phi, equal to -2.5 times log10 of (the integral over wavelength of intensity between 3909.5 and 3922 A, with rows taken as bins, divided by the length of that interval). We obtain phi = -0.50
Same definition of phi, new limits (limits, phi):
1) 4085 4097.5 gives -0.54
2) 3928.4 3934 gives 0.18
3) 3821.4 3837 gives -0.26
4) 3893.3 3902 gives -0.40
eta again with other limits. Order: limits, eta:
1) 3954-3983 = 3980.81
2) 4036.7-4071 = 4038.05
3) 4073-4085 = 4081.98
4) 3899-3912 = 3911.75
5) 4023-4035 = 4026.90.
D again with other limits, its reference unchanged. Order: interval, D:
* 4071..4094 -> 4077.29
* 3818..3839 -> 3835.05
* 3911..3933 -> 3932.52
